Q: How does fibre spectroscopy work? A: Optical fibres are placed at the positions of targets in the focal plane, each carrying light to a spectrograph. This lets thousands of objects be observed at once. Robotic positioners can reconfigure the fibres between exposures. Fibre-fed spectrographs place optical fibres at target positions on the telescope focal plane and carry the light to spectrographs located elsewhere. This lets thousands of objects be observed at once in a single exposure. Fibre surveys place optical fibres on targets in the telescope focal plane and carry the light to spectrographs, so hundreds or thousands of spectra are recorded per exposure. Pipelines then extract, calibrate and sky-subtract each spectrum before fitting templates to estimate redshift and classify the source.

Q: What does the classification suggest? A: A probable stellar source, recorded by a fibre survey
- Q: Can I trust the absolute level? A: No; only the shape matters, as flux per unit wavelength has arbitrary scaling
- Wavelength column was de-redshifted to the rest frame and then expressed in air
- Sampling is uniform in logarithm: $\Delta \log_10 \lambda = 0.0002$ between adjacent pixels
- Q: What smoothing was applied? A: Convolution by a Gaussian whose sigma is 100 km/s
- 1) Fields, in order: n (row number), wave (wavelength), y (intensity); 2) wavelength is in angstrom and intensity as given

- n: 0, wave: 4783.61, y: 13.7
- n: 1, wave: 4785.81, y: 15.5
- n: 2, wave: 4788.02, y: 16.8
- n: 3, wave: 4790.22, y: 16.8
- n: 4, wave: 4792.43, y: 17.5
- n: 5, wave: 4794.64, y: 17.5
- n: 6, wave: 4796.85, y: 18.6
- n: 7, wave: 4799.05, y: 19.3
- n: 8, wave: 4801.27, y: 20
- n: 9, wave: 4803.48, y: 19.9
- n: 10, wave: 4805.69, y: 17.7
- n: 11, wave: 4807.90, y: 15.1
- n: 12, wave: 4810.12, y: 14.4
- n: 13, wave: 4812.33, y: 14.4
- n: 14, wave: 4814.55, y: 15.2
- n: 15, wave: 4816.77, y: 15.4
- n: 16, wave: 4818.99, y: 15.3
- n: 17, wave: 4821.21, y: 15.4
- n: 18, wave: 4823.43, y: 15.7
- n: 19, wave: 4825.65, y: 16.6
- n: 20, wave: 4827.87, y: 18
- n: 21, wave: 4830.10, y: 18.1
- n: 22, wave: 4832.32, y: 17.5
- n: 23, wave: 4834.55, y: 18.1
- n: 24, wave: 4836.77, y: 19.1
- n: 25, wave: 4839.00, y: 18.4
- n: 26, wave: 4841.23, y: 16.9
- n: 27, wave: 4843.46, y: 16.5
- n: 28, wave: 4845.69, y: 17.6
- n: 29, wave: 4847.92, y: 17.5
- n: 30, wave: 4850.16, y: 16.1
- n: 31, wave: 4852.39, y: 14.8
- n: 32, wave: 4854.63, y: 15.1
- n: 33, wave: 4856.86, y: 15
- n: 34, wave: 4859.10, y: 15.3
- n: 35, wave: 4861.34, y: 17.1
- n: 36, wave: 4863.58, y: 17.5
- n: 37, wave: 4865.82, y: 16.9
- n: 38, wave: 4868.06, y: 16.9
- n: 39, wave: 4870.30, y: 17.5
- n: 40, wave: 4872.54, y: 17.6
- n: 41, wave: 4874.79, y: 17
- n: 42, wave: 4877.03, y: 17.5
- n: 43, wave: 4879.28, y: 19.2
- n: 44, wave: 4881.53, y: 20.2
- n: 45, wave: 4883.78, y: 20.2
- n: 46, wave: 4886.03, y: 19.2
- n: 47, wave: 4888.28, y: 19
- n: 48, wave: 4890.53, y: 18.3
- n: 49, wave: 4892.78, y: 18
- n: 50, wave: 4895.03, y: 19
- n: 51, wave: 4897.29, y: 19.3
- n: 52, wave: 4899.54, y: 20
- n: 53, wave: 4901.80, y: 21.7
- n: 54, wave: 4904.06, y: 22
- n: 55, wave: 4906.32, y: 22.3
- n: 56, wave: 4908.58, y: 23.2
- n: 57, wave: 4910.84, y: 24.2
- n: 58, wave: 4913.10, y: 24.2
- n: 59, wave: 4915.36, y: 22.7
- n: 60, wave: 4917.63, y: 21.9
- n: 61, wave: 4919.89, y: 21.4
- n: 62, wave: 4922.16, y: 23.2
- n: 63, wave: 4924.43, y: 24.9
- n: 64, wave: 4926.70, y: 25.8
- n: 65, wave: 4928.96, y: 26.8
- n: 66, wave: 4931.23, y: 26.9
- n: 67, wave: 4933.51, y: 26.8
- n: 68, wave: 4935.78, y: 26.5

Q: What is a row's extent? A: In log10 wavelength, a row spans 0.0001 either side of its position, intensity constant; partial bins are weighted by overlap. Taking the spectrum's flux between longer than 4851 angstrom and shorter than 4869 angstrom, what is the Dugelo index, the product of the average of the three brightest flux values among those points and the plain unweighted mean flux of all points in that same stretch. 276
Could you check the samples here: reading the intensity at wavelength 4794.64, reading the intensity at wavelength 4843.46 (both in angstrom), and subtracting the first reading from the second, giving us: -1.0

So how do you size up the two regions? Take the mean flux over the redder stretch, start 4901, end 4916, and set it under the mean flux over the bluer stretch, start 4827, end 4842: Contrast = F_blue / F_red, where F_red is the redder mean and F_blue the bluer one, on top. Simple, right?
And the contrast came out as 0.79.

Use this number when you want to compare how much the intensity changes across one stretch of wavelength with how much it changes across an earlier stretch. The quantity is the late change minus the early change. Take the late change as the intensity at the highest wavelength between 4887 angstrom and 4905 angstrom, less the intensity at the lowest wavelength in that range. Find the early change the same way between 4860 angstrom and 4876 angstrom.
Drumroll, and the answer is 3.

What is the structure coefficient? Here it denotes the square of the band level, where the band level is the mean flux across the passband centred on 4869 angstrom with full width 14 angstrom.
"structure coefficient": 297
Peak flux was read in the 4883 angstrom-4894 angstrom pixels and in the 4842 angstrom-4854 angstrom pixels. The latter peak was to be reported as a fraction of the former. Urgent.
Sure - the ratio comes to 0.87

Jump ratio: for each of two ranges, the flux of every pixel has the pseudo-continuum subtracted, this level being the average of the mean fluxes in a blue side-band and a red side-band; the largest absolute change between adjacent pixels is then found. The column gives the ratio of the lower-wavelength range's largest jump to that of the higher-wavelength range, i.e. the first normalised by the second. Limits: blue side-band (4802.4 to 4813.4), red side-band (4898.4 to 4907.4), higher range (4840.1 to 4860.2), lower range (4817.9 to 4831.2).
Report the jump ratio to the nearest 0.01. 1.00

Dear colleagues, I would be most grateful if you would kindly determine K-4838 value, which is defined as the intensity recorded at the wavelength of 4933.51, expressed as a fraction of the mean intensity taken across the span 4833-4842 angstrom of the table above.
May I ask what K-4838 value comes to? 1.5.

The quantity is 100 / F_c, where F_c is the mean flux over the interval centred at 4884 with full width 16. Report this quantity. 5.2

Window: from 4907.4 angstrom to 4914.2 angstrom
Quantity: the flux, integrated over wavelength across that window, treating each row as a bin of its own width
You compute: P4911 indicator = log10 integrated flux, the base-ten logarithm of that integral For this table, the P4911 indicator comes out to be 2.21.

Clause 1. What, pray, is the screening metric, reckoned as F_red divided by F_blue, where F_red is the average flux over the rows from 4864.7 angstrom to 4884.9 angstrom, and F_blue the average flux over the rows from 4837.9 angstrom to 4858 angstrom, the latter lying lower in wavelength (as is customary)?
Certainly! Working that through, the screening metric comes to 1.10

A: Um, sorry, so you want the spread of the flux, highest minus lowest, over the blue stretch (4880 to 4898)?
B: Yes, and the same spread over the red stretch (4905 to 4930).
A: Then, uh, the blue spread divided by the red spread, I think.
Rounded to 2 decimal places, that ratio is 0.41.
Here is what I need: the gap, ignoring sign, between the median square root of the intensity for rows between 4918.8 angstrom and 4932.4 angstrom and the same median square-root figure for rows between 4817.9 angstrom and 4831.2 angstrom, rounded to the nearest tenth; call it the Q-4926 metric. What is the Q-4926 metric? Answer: 1.0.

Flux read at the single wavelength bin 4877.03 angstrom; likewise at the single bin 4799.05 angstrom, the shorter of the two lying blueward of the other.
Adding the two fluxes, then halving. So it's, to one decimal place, 18.4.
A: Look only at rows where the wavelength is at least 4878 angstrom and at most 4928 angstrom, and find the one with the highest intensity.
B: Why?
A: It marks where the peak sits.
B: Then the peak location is 4926.70 angstrom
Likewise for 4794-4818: 4801.27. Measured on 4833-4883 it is 4881.53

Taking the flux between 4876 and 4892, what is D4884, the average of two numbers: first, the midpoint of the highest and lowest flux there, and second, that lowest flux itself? 18.2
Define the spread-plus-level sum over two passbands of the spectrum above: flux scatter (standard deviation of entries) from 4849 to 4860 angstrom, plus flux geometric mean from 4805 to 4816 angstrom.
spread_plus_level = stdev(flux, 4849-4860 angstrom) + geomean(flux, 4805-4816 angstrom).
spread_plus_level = 15.8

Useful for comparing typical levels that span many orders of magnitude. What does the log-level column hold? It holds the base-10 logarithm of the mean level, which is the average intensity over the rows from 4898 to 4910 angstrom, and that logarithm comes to 1.34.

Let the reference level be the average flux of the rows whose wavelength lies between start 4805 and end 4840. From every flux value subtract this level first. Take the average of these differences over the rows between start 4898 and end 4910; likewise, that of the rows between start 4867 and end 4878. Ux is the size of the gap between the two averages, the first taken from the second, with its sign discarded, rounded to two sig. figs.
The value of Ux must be 4.5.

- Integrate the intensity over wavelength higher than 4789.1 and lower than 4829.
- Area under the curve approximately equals 671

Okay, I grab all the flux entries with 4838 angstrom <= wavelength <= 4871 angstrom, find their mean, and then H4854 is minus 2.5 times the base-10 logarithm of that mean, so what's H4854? -3.05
